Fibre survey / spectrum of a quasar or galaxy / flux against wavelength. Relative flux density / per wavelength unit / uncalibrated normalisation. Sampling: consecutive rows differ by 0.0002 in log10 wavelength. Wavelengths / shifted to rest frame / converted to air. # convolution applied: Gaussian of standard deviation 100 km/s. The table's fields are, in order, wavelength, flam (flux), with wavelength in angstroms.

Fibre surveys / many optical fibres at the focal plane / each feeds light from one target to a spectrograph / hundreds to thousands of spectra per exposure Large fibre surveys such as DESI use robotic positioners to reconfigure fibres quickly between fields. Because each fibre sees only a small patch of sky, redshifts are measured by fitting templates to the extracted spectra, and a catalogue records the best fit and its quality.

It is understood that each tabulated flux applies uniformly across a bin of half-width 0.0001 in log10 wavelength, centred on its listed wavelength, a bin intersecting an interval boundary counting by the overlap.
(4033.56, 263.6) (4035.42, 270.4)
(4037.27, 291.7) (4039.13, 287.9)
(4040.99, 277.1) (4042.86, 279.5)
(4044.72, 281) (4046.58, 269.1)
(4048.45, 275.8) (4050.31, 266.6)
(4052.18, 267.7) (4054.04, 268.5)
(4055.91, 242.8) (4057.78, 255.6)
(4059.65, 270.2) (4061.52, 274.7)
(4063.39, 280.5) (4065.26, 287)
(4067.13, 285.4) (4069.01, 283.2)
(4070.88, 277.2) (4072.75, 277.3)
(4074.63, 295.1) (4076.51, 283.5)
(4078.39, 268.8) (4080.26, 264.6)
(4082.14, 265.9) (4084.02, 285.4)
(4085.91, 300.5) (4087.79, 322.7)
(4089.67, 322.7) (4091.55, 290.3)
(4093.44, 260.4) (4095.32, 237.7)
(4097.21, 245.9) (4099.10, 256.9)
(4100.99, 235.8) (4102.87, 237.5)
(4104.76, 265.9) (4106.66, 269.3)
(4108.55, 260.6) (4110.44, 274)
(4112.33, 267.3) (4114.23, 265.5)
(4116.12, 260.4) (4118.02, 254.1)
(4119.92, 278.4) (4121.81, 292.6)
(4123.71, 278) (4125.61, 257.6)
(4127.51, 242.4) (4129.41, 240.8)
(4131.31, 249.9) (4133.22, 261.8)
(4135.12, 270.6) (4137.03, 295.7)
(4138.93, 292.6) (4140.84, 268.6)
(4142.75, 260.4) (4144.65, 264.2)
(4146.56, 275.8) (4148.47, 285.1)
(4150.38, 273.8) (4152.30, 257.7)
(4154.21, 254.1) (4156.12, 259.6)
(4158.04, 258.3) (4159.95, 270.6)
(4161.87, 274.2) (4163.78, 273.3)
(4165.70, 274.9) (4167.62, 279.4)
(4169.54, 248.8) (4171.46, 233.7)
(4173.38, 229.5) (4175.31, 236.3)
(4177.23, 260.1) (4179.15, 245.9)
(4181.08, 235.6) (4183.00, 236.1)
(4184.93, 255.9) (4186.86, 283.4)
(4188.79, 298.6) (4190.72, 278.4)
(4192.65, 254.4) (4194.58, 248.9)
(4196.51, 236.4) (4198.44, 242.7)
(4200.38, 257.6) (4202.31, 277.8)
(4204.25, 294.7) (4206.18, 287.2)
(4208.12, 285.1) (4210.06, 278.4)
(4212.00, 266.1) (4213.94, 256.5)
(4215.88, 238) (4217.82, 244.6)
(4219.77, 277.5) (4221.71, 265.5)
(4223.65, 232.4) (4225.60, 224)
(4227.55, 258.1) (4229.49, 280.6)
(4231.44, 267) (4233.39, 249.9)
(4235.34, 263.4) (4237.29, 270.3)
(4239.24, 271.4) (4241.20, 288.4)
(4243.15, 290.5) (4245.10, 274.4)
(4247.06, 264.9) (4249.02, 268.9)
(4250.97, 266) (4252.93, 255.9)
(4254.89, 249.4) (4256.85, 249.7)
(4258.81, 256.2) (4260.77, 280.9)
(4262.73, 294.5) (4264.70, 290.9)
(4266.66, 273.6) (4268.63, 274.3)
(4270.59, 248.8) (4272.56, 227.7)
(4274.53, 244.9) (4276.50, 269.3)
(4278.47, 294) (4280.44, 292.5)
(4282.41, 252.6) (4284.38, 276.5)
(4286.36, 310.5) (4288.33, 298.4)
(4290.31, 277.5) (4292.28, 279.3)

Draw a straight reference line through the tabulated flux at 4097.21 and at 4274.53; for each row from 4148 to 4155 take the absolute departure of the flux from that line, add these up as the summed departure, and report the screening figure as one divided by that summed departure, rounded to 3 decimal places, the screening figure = 0.011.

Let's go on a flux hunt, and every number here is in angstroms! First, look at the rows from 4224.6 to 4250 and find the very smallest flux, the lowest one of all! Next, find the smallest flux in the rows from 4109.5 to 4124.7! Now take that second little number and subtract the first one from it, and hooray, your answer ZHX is 30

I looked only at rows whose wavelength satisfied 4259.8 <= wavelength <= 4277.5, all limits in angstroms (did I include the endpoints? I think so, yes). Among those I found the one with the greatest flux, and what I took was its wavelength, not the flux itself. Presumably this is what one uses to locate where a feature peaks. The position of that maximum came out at 4262.73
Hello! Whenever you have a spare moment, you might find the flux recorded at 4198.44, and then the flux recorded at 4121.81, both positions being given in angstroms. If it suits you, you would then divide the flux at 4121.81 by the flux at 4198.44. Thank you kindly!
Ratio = 1.21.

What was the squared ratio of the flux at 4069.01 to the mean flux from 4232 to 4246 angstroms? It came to 1.08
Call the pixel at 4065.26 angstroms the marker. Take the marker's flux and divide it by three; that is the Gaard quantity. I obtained 96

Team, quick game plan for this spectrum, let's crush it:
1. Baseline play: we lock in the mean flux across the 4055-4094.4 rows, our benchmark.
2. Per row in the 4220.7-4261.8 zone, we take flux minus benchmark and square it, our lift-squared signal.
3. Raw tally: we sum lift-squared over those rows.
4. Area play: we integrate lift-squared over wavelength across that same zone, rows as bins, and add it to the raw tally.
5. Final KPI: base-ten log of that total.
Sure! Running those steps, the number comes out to 4.5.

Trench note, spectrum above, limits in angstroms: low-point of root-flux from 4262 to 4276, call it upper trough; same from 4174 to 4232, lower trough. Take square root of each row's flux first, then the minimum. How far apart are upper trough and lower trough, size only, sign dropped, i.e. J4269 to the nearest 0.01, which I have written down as 0.12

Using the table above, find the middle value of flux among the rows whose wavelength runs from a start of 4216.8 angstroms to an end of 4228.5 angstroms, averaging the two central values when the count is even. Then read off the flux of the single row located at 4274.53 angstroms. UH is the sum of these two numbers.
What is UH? 496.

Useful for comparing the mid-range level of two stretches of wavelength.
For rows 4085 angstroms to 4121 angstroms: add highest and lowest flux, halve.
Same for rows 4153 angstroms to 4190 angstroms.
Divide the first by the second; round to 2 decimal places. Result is 1.06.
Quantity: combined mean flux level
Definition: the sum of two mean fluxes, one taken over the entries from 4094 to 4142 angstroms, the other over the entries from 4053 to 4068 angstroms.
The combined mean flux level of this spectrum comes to 533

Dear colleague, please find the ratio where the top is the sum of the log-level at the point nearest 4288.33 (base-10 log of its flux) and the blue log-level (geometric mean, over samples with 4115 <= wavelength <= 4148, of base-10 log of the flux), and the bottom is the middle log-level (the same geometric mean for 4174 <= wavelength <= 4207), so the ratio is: 2.03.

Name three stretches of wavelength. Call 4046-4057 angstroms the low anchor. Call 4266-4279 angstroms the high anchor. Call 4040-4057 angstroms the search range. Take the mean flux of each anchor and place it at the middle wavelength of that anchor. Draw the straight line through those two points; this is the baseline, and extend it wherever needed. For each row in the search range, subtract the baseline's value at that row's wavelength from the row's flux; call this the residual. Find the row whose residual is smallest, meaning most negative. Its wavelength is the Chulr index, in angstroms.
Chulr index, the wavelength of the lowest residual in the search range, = 4055.91 angstroms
